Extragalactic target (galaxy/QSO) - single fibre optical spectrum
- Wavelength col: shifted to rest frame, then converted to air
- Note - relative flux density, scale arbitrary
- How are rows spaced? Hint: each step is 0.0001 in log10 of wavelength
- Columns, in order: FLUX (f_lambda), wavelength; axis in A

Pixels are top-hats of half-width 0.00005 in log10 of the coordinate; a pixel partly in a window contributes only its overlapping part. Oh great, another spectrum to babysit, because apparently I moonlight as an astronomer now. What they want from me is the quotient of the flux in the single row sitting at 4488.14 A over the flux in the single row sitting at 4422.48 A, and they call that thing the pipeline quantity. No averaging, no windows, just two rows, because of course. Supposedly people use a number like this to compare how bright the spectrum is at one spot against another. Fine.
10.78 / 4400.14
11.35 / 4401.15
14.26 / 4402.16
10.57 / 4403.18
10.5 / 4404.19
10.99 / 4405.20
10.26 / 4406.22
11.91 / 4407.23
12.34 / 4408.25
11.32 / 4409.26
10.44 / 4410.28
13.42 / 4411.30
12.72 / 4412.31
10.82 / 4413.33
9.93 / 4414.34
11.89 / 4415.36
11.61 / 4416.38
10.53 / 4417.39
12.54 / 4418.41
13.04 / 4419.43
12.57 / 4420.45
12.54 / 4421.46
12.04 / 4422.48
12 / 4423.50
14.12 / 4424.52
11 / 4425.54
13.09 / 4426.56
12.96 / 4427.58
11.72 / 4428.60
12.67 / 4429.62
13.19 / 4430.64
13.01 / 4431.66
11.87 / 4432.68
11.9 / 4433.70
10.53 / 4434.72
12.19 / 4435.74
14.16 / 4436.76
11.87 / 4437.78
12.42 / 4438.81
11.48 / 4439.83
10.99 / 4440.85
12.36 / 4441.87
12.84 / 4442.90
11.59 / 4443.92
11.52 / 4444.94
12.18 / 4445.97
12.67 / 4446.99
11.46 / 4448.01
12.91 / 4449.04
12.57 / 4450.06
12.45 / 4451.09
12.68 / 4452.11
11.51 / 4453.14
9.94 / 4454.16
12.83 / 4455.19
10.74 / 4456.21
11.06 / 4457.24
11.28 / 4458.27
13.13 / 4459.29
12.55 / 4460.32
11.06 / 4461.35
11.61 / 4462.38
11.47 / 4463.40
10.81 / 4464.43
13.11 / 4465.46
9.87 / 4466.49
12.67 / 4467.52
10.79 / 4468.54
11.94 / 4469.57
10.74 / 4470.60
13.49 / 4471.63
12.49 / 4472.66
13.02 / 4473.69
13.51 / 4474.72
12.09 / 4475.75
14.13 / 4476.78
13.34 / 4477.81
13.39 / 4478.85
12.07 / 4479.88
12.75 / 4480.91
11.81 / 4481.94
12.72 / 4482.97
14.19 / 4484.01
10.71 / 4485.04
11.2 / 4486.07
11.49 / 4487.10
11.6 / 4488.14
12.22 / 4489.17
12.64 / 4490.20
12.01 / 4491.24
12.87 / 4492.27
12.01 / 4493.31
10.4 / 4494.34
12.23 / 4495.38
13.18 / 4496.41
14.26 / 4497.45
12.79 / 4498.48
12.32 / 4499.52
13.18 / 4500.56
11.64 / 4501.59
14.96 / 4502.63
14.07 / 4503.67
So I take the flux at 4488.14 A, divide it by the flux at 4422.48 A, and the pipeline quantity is 0.96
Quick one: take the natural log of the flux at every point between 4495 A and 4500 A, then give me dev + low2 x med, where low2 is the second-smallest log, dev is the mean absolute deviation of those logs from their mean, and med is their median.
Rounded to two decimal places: 6.45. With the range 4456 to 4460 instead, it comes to 5.87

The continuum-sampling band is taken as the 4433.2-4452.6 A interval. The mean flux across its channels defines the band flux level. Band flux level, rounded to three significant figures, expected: 12.1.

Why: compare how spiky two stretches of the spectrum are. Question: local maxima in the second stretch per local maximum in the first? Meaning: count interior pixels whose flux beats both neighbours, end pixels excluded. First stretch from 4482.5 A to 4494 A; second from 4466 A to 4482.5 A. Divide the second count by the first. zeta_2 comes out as 2.33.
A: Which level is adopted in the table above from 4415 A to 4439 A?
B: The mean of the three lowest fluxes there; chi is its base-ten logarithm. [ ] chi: 1.03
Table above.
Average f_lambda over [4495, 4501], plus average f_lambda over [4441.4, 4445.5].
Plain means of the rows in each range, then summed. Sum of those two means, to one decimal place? 25.1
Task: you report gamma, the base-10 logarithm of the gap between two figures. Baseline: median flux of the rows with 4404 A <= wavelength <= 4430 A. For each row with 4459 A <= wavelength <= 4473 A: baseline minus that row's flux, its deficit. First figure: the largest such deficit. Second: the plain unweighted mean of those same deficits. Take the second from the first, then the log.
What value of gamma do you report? 0.29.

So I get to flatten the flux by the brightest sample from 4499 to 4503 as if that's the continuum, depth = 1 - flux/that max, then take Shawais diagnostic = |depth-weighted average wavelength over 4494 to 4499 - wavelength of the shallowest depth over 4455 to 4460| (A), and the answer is 36.5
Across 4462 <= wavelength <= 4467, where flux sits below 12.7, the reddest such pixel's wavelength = 4466.49 A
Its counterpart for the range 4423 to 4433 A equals 4432.68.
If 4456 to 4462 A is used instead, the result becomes 4461.35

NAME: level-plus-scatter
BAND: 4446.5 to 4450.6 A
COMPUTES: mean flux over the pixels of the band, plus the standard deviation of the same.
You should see 13.0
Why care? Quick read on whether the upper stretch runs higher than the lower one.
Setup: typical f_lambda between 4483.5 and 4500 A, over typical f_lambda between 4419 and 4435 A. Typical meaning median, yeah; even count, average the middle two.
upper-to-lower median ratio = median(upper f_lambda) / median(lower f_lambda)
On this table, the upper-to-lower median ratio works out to 0.97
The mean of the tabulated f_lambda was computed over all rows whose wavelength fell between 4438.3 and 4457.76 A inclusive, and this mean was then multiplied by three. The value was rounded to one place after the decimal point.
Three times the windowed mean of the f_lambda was 35.7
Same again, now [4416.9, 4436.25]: 36.9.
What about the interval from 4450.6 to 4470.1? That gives 35.0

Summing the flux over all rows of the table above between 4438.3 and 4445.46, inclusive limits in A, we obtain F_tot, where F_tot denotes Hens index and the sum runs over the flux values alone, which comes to 83.2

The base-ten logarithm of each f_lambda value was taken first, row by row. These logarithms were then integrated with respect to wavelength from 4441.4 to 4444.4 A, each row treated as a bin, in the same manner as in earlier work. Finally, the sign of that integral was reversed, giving -3.3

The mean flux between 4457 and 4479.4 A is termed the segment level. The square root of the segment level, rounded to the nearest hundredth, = 3.49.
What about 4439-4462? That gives 3.45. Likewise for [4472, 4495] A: 3.52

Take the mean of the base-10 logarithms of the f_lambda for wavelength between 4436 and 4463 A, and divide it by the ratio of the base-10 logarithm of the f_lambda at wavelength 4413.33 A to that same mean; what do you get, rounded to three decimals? 1.123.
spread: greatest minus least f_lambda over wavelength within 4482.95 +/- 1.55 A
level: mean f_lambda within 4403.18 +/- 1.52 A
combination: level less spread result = 9.4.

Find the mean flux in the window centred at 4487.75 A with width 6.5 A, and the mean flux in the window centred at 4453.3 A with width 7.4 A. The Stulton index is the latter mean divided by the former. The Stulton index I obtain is 1.01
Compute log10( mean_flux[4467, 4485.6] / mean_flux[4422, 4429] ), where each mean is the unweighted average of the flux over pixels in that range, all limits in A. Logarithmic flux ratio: 0.004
